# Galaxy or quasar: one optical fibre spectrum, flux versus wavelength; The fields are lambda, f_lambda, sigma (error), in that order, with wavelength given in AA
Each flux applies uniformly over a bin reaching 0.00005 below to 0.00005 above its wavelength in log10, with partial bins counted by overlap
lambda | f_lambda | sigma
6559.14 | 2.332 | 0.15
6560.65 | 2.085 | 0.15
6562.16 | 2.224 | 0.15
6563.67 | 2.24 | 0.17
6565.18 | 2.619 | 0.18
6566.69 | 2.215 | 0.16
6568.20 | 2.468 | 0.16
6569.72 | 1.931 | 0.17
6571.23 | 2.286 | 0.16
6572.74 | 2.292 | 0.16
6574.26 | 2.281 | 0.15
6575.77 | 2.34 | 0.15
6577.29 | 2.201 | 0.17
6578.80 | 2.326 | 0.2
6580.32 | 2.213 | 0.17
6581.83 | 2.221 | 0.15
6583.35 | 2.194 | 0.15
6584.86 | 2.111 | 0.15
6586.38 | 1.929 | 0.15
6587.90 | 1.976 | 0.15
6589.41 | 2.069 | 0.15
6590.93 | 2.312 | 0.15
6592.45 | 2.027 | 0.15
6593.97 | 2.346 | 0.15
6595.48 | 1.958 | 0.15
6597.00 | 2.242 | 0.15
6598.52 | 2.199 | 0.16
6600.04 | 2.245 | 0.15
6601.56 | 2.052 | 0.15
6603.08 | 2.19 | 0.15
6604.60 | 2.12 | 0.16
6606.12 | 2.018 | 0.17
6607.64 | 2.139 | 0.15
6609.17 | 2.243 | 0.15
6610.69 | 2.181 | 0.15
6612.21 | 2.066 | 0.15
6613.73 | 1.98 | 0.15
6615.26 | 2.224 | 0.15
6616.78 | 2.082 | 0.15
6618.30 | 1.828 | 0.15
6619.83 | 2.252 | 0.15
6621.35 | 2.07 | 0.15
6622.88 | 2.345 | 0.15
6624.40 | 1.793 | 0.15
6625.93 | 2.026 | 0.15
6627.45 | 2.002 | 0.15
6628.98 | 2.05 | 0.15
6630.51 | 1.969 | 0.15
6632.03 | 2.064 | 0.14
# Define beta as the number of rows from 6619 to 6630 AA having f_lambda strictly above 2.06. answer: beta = 3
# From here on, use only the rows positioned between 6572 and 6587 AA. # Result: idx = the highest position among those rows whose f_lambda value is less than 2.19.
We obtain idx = 6586.38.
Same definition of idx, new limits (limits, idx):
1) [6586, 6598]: 6595.48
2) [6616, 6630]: 6628.98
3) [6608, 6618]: 6616.78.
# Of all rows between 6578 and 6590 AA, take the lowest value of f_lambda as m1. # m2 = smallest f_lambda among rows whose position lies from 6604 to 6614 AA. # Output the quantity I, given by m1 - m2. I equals -0.05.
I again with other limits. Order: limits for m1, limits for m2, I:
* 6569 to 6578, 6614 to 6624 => 0.10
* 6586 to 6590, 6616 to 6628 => 0.14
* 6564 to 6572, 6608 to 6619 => 0.10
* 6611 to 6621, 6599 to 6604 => -0.22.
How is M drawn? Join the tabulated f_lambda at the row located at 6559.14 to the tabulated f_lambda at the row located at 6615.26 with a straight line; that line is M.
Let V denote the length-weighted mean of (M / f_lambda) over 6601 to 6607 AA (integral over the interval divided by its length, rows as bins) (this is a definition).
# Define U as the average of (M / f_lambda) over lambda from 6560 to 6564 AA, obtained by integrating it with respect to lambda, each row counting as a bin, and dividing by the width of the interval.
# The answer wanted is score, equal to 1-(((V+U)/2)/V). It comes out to 0.00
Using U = 1.07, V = 1.07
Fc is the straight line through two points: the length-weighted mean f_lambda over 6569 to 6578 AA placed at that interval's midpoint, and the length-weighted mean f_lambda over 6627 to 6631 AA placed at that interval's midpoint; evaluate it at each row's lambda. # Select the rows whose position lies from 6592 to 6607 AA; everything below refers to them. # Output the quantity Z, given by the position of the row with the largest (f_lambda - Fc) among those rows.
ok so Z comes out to 6593.97 AA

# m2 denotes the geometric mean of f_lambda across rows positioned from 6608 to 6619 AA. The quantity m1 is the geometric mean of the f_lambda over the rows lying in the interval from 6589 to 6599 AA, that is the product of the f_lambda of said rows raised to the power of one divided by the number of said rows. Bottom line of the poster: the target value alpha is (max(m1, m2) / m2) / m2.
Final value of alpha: 0.499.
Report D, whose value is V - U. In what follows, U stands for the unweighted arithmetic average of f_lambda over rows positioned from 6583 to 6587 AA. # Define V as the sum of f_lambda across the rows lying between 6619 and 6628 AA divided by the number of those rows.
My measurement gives 0.00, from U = 2.08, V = 2.08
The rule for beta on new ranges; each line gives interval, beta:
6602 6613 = 6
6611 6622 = 5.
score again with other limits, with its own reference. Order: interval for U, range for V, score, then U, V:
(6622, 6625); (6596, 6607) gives -0.01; 1.08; 1.05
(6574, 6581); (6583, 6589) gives 0.05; 1.01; 1.12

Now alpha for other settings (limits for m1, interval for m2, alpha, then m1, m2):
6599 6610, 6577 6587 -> 0.461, 2.14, 2.17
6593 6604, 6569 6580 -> 0.448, 2.17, 2.23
